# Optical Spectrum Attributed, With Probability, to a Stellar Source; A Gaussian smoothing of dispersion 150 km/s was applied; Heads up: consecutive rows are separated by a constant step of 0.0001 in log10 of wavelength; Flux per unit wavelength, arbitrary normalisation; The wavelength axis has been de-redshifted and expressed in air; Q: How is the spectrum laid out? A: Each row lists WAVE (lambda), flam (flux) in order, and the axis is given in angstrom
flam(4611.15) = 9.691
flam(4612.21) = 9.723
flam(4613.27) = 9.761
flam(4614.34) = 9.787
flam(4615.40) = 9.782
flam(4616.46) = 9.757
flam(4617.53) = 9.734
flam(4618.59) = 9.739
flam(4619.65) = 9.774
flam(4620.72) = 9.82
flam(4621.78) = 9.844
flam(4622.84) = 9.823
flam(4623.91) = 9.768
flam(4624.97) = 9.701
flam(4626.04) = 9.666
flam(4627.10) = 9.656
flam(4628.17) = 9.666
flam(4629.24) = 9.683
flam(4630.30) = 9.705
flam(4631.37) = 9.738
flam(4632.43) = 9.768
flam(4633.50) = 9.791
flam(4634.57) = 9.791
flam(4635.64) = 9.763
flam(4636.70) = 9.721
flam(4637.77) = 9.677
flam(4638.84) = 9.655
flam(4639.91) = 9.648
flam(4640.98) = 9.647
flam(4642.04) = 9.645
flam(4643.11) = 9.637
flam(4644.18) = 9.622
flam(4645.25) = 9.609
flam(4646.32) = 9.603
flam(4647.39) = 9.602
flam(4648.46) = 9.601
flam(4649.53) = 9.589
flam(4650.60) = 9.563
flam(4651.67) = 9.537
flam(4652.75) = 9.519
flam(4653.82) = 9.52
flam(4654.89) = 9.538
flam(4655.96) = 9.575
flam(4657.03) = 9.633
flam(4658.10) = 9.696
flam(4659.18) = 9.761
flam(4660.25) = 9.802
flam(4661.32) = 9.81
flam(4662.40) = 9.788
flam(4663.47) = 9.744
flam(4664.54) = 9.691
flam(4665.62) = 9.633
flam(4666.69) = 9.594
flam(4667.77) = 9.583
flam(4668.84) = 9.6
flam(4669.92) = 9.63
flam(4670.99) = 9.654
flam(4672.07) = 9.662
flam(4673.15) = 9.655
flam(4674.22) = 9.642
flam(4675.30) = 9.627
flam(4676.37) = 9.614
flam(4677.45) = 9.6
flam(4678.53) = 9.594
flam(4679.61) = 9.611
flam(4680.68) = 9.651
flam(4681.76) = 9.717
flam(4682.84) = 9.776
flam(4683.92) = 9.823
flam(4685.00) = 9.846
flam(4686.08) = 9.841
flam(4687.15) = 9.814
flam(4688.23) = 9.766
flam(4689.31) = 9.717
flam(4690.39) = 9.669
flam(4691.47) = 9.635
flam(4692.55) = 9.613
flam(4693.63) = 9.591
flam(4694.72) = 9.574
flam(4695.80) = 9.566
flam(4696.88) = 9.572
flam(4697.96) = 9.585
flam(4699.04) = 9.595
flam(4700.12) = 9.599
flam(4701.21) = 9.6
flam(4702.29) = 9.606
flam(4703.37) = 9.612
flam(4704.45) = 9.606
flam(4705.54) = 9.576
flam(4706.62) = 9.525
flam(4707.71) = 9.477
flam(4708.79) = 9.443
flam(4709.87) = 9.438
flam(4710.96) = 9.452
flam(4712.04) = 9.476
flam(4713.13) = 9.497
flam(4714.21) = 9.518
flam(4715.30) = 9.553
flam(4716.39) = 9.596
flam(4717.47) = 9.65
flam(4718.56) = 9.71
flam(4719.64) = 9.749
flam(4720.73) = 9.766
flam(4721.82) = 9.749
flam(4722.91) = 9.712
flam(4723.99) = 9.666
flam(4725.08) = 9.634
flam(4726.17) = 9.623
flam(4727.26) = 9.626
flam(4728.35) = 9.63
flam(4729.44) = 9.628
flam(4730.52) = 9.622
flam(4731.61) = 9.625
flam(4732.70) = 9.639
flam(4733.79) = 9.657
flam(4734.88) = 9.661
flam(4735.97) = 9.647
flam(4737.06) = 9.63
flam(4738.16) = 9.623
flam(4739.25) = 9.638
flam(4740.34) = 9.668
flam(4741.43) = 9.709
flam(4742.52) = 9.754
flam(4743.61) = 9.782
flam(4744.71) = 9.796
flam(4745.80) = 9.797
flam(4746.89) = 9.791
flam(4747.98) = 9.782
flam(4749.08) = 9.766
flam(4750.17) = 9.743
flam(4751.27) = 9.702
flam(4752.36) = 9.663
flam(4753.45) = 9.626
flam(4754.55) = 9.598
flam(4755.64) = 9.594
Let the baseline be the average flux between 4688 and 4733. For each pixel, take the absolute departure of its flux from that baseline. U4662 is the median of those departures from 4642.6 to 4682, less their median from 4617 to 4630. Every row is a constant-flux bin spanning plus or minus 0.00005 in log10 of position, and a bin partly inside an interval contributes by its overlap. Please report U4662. -0.10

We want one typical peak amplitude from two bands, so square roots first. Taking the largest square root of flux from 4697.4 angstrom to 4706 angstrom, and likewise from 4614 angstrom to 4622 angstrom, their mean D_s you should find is 3.12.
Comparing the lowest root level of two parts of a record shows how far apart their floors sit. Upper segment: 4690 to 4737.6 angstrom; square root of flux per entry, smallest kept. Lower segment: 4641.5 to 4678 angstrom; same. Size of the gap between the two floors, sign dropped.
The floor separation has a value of 0.0132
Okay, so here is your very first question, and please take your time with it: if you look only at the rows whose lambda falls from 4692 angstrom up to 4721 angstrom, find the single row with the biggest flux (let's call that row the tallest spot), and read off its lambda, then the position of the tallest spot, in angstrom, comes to 4720.73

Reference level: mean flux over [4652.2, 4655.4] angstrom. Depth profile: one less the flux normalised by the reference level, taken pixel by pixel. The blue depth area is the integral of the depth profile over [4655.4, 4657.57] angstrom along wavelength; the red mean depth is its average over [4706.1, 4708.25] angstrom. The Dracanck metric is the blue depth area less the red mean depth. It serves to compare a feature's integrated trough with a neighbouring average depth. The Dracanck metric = -0.02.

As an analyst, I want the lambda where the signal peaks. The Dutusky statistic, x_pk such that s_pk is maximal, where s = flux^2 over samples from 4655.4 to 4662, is 4661.32 angstrom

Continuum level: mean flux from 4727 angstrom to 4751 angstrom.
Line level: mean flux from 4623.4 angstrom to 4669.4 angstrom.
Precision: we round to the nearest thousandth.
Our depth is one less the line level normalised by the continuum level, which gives 0.003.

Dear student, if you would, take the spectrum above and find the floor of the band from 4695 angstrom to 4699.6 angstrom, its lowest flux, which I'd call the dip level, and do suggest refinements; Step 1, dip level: 9.566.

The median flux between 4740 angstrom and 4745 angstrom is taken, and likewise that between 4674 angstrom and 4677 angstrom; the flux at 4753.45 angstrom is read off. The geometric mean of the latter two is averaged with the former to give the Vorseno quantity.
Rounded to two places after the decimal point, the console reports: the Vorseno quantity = 9.69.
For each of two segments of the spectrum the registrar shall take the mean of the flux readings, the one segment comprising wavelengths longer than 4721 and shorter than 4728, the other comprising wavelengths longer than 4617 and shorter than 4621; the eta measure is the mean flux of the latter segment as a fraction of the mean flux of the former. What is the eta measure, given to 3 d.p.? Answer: 1.010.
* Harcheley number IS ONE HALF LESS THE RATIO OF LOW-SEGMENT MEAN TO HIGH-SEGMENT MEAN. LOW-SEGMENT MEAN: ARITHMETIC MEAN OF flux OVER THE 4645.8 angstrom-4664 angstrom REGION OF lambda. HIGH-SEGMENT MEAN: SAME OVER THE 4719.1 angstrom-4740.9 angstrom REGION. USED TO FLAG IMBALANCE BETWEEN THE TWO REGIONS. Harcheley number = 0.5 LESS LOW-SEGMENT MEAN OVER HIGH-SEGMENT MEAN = -0.498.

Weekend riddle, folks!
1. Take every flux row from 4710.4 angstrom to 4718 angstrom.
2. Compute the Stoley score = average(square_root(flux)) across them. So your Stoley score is 3.09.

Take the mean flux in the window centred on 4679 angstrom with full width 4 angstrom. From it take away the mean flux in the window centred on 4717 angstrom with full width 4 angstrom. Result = -0.01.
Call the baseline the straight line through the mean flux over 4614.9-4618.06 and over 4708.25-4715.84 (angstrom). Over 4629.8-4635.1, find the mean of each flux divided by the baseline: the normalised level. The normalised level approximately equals 1.005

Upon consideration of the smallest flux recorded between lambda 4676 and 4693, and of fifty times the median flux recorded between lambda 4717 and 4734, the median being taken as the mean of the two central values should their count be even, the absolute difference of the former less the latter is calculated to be 473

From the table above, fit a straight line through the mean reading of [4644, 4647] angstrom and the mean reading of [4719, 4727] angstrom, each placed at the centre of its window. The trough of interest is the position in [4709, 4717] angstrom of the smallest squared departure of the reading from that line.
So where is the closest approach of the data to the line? 4716.39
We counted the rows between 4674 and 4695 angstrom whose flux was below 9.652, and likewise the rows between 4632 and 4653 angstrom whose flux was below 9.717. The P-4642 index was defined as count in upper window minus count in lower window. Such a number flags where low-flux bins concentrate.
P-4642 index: -4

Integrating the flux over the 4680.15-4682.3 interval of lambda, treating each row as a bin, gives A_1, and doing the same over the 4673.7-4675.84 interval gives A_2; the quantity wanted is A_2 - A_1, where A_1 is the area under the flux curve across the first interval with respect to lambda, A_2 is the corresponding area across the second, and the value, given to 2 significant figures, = -0.14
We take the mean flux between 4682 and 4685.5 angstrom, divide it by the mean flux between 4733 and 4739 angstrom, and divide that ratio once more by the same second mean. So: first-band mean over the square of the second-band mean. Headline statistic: 0.106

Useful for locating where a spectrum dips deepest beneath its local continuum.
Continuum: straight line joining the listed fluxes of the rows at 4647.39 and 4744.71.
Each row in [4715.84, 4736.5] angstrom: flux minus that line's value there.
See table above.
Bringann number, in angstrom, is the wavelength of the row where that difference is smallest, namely 4730.52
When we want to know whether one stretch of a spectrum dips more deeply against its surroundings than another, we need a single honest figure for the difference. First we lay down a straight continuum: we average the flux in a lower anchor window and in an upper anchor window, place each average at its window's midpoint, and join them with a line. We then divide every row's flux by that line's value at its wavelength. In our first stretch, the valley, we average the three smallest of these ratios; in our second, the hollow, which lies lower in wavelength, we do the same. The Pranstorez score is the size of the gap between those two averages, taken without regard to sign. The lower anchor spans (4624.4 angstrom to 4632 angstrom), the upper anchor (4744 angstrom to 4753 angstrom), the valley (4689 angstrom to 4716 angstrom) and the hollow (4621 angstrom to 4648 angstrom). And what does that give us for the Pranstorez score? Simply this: 0.020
